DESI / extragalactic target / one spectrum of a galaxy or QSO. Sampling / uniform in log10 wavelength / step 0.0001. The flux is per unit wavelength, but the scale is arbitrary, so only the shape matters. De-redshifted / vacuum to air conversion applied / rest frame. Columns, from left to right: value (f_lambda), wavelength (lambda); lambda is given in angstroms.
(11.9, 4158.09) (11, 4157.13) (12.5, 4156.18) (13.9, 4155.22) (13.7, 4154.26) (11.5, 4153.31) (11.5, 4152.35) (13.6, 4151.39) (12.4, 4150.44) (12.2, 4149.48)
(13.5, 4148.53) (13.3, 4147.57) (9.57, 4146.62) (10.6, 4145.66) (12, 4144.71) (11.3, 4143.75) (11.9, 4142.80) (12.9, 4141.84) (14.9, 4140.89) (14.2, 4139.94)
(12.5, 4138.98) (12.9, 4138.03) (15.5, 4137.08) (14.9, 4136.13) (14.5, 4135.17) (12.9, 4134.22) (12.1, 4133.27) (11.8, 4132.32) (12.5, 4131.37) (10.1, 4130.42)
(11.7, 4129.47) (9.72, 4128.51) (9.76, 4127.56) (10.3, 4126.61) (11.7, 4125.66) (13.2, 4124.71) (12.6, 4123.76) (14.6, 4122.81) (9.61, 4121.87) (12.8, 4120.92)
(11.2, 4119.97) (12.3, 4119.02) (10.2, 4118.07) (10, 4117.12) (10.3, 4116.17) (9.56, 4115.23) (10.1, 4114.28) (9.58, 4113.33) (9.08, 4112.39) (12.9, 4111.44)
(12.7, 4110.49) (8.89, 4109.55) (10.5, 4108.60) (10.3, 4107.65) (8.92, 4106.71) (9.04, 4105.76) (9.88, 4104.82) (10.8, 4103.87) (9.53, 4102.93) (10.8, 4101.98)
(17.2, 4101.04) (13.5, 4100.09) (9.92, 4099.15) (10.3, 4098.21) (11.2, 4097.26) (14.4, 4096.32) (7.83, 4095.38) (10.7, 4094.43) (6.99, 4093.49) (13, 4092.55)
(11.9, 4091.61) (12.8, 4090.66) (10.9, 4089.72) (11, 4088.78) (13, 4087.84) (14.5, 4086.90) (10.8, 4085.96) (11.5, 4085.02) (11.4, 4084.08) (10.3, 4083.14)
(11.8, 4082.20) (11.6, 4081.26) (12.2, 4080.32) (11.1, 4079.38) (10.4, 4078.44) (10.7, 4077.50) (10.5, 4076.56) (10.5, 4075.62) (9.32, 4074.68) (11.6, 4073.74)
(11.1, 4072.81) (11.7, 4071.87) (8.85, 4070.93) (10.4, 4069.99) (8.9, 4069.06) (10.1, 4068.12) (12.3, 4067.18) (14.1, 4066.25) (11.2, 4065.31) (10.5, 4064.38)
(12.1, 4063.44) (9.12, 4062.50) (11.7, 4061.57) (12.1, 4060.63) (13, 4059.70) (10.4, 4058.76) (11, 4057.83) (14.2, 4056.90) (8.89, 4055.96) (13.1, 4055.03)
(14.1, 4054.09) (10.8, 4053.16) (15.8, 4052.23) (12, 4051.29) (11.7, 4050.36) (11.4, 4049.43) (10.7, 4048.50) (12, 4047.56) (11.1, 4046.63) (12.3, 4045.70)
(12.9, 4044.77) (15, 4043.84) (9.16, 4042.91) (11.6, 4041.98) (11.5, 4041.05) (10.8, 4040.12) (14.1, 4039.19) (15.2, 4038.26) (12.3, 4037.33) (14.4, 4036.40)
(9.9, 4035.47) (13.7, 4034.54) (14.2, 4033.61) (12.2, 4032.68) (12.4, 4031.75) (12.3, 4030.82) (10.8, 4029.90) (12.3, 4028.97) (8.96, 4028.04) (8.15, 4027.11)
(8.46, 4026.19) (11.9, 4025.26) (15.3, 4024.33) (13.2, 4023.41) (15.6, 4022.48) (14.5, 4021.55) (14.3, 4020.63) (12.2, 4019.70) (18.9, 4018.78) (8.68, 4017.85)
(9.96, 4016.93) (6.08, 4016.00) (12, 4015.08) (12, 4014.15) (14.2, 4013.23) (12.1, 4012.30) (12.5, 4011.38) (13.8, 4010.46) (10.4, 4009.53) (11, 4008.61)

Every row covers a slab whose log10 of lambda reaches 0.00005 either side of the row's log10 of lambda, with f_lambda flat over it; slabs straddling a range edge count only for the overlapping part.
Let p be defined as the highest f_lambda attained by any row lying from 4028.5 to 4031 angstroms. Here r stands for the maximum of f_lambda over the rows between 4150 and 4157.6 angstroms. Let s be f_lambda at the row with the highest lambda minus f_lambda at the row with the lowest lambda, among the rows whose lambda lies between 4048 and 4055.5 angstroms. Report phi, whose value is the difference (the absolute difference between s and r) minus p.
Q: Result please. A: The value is -0.8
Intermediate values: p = 12.3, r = 13.9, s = 2.4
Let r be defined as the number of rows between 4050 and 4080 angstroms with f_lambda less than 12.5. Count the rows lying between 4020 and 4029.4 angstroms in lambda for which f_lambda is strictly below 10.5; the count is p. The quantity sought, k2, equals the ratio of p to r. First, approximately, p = 3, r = 26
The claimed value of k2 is 0.12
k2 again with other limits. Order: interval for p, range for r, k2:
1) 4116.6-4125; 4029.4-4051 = 0.19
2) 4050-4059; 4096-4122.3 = 0.09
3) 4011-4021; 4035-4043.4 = 0.50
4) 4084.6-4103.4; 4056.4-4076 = 0.28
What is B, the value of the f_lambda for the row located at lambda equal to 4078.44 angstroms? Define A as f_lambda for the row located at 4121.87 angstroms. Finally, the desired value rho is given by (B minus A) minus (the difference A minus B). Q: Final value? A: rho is 2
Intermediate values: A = 9.61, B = 10.4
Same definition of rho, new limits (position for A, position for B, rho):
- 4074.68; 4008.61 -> 3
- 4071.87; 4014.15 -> 1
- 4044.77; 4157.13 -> -4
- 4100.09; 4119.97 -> -5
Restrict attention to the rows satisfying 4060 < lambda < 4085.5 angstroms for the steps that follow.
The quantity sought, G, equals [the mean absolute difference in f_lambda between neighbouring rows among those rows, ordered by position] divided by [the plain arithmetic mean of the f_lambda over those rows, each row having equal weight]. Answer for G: 0.11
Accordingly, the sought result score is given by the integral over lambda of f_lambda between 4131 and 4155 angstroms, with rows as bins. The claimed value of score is 306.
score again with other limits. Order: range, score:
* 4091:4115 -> 259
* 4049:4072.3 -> 270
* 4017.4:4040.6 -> 292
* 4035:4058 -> 282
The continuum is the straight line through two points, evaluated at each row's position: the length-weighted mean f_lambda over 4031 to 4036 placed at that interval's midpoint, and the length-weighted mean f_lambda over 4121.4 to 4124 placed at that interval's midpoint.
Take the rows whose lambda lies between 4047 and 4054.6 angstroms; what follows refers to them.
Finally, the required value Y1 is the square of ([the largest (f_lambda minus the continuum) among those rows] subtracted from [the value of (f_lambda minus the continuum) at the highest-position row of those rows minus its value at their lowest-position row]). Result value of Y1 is 1.6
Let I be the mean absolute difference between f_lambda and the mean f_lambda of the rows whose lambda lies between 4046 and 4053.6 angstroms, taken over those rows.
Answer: 1.00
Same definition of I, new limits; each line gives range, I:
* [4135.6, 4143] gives 1.16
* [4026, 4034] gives 1.77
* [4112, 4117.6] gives 0.36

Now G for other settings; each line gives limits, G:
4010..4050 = 0.18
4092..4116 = 0.21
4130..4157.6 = 0.09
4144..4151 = 0.11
